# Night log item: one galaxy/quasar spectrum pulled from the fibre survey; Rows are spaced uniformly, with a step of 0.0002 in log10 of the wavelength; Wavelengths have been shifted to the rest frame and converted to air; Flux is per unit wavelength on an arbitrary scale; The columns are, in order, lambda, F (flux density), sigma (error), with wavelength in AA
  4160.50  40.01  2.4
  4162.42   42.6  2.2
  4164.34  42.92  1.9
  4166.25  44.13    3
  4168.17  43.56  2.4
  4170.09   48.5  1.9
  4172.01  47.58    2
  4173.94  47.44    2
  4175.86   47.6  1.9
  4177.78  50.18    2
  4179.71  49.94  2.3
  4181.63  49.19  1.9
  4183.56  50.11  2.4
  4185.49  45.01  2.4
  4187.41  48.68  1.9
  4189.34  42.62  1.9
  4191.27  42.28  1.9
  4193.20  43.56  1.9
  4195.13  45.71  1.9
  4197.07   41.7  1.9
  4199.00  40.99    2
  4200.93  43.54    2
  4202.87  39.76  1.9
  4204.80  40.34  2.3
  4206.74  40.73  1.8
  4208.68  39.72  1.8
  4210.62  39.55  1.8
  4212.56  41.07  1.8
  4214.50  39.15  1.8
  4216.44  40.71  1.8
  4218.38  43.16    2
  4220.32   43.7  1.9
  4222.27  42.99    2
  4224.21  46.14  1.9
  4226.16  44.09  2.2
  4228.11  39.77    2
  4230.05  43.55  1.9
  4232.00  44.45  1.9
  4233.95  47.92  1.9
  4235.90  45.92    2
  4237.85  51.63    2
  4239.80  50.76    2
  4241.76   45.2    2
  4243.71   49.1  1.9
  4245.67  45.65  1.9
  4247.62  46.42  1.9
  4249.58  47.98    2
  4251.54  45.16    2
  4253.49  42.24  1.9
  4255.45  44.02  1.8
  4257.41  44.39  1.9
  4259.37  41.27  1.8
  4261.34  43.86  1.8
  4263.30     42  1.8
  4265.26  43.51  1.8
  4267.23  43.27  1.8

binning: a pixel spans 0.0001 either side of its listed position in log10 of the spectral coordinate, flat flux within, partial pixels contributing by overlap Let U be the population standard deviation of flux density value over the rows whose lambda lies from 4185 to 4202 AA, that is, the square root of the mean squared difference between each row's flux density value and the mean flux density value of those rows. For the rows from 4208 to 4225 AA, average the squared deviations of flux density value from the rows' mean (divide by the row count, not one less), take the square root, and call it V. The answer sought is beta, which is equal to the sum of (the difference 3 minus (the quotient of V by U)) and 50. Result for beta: 52.0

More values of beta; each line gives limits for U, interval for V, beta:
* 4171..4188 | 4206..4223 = 52.0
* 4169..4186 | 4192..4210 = 51.8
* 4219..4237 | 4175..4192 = 51.6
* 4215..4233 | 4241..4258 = 51.9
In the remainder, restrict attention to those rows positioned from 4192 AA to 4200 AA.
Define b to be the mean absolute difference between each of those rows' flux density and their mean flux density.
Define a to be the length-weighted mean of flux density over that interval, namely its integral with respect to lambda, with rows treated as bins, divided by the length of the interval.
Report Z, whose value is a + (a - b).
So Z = 84.3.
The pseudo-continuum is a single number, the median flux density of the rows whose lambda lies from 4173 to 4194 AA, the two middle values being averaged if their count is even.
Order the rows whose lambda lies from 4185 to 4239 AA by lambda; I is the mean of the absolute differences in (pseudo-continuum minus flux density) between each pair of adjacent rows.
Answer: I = 2.3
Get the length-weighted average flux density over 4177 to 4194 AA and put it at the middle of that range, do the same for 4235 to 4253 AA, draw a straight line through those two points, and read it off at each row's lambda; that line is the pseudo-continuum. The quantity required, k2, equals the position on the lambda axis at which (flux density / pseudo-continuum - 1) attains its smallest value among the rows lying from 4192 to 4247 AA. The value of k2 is 4214.50 AA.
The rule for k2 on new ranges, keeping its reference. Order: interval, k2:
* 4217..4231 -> 4228.11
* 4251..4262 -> 4259.37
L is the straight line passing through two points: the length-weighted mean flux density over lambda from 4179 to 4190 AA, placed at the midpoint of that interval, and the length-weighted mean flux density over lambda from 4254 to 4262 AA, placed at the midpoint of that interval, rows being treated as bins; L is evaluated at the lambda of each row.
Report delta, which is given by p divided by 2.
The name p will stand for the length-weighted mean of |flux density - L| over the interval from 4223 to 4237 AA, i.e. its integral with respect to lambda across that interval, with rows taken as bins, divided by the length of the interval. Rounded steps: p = 1.99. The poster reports 0.99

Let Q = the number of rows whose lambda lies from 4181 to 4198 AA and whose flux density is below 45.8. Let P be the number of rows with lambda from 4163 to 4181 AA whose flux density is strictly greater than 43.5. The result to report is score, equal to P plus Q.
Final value 14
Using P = 8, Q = 6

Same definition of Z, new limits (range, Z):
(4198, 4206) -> 81.2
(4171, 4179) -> 95.4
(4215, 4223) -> 83.9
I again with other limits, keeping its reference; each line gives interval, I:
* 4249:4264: 2.2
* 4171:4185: 0.8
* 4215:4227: 1.8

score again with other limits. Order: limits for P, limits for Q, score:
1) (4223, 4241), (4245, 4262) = 15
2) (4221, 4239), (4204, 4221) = 16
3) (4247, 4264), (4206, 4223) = 15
